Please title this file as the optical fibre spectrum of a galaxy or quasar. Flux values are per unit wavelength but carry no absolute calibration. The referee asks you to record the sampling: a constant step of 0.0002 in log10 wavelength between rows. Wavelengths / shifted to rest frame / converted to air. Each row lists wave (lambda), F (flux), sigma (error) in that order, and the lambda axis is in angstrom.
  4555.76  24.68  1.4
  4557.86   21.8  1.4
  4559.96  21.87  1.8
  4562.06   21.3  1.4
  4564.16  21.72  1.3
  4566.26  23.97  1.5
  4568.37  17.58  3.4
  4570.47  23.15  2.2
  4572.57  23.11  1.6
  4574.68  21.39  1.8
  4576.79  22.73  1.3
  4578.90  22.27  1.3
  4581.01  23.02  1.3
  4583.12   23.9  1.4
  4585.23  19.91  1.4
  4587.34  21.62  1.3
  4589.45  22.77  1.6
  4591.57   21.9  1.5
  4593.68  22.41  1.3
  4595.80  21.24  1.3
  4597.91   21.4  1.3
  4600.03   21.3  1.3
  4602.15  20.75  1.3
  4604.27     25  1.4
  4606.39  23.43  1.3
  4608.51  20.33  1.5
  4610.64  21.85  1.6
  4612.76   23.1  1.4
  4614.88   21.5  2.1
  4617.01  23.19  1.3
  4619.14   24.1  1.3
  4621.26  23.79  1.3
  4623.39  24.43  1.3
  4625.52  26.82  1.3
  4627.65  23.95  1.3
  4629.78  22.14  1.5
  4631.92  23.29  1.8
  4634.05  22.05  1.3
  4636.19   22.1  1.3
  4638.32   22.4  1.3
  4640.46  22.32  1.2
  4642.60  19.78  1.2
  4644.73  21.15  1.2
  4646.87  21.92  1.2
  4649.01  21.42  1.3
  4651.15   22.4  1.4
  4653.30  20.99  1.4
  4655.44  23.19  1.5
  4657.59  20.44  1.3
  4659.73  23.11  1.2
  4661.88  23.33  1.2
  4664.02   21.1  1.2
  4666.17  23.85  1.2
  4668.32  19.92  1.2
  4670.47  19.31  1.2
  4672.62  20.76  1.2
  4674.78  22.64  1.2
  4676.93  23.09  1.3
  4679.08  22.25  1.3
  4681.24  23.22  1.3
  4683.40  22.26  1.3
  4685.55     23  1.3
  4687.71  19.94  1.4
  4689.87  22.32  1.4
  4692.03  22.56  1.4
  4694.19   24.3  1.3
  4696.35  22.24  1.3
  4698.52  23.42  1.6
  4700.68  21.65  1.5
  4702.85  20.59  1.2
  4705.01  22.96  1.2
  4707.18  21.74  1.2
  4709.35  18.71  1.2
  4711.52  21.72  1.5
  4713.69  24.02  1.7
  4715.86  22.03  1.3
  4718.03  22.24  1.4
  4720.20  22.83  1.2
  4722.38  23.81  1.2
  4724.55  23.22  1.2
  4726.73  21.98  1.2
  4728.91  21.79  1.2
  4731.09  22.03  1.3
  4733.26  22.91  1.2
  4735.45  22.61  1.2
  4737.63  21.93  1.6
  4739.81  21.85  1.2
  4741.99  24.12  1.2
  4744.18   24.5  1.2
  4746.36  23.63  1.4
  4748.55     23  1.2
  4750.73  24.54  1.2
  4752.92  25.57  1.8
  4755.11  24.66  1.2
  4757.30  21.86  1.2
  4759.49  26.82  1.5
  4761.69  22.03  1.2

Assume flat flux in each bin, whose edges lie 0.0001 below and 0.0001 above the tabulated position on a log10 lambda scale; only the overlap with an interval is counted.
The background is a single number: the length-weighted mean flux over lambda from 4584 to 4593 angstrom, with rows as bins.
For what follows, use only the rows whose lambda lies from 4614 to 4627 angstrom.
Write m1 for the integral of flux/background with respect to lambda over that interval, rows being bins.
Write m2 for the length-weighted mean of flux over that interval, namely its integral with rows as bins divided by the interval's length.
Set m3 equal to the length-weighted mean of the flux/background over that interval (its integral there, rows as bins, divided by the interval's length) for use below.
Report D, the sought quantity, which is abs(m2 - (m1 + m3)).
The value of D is 8.48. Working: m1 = 14.4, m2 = 24.0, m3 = 1.11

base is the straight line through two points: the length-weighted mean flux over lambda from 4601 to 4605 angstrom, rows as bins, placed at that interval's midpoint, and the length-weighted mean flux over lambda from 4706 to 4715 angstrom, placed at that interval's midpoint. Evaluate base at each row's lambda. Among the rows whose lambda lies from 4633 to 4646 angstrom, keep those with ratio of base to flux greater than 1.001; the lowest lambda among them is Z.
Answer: 4634.05 angstrom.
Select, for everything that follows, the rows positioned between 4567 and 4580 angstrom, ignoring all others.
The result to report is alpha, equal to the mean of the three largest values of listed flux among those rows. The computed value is 23.0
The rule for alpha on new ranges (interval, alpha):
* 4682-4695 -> 23.3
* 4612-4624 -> 24.1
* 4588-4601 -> 22.4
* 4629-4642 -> 22.7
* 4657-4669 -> 23.4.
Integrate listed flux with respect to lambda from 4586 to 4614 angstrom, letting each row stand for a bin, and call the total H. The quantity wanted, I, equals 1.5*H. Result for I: 927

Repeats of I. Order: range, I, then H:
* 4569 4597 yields 932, 621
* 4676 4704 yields 940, 626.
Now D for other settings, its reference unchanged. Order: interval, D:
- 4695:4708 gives 7.82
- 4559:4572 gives 7.65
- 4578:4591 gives 7.85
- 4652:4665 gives 7.78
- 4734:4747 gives 8.15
